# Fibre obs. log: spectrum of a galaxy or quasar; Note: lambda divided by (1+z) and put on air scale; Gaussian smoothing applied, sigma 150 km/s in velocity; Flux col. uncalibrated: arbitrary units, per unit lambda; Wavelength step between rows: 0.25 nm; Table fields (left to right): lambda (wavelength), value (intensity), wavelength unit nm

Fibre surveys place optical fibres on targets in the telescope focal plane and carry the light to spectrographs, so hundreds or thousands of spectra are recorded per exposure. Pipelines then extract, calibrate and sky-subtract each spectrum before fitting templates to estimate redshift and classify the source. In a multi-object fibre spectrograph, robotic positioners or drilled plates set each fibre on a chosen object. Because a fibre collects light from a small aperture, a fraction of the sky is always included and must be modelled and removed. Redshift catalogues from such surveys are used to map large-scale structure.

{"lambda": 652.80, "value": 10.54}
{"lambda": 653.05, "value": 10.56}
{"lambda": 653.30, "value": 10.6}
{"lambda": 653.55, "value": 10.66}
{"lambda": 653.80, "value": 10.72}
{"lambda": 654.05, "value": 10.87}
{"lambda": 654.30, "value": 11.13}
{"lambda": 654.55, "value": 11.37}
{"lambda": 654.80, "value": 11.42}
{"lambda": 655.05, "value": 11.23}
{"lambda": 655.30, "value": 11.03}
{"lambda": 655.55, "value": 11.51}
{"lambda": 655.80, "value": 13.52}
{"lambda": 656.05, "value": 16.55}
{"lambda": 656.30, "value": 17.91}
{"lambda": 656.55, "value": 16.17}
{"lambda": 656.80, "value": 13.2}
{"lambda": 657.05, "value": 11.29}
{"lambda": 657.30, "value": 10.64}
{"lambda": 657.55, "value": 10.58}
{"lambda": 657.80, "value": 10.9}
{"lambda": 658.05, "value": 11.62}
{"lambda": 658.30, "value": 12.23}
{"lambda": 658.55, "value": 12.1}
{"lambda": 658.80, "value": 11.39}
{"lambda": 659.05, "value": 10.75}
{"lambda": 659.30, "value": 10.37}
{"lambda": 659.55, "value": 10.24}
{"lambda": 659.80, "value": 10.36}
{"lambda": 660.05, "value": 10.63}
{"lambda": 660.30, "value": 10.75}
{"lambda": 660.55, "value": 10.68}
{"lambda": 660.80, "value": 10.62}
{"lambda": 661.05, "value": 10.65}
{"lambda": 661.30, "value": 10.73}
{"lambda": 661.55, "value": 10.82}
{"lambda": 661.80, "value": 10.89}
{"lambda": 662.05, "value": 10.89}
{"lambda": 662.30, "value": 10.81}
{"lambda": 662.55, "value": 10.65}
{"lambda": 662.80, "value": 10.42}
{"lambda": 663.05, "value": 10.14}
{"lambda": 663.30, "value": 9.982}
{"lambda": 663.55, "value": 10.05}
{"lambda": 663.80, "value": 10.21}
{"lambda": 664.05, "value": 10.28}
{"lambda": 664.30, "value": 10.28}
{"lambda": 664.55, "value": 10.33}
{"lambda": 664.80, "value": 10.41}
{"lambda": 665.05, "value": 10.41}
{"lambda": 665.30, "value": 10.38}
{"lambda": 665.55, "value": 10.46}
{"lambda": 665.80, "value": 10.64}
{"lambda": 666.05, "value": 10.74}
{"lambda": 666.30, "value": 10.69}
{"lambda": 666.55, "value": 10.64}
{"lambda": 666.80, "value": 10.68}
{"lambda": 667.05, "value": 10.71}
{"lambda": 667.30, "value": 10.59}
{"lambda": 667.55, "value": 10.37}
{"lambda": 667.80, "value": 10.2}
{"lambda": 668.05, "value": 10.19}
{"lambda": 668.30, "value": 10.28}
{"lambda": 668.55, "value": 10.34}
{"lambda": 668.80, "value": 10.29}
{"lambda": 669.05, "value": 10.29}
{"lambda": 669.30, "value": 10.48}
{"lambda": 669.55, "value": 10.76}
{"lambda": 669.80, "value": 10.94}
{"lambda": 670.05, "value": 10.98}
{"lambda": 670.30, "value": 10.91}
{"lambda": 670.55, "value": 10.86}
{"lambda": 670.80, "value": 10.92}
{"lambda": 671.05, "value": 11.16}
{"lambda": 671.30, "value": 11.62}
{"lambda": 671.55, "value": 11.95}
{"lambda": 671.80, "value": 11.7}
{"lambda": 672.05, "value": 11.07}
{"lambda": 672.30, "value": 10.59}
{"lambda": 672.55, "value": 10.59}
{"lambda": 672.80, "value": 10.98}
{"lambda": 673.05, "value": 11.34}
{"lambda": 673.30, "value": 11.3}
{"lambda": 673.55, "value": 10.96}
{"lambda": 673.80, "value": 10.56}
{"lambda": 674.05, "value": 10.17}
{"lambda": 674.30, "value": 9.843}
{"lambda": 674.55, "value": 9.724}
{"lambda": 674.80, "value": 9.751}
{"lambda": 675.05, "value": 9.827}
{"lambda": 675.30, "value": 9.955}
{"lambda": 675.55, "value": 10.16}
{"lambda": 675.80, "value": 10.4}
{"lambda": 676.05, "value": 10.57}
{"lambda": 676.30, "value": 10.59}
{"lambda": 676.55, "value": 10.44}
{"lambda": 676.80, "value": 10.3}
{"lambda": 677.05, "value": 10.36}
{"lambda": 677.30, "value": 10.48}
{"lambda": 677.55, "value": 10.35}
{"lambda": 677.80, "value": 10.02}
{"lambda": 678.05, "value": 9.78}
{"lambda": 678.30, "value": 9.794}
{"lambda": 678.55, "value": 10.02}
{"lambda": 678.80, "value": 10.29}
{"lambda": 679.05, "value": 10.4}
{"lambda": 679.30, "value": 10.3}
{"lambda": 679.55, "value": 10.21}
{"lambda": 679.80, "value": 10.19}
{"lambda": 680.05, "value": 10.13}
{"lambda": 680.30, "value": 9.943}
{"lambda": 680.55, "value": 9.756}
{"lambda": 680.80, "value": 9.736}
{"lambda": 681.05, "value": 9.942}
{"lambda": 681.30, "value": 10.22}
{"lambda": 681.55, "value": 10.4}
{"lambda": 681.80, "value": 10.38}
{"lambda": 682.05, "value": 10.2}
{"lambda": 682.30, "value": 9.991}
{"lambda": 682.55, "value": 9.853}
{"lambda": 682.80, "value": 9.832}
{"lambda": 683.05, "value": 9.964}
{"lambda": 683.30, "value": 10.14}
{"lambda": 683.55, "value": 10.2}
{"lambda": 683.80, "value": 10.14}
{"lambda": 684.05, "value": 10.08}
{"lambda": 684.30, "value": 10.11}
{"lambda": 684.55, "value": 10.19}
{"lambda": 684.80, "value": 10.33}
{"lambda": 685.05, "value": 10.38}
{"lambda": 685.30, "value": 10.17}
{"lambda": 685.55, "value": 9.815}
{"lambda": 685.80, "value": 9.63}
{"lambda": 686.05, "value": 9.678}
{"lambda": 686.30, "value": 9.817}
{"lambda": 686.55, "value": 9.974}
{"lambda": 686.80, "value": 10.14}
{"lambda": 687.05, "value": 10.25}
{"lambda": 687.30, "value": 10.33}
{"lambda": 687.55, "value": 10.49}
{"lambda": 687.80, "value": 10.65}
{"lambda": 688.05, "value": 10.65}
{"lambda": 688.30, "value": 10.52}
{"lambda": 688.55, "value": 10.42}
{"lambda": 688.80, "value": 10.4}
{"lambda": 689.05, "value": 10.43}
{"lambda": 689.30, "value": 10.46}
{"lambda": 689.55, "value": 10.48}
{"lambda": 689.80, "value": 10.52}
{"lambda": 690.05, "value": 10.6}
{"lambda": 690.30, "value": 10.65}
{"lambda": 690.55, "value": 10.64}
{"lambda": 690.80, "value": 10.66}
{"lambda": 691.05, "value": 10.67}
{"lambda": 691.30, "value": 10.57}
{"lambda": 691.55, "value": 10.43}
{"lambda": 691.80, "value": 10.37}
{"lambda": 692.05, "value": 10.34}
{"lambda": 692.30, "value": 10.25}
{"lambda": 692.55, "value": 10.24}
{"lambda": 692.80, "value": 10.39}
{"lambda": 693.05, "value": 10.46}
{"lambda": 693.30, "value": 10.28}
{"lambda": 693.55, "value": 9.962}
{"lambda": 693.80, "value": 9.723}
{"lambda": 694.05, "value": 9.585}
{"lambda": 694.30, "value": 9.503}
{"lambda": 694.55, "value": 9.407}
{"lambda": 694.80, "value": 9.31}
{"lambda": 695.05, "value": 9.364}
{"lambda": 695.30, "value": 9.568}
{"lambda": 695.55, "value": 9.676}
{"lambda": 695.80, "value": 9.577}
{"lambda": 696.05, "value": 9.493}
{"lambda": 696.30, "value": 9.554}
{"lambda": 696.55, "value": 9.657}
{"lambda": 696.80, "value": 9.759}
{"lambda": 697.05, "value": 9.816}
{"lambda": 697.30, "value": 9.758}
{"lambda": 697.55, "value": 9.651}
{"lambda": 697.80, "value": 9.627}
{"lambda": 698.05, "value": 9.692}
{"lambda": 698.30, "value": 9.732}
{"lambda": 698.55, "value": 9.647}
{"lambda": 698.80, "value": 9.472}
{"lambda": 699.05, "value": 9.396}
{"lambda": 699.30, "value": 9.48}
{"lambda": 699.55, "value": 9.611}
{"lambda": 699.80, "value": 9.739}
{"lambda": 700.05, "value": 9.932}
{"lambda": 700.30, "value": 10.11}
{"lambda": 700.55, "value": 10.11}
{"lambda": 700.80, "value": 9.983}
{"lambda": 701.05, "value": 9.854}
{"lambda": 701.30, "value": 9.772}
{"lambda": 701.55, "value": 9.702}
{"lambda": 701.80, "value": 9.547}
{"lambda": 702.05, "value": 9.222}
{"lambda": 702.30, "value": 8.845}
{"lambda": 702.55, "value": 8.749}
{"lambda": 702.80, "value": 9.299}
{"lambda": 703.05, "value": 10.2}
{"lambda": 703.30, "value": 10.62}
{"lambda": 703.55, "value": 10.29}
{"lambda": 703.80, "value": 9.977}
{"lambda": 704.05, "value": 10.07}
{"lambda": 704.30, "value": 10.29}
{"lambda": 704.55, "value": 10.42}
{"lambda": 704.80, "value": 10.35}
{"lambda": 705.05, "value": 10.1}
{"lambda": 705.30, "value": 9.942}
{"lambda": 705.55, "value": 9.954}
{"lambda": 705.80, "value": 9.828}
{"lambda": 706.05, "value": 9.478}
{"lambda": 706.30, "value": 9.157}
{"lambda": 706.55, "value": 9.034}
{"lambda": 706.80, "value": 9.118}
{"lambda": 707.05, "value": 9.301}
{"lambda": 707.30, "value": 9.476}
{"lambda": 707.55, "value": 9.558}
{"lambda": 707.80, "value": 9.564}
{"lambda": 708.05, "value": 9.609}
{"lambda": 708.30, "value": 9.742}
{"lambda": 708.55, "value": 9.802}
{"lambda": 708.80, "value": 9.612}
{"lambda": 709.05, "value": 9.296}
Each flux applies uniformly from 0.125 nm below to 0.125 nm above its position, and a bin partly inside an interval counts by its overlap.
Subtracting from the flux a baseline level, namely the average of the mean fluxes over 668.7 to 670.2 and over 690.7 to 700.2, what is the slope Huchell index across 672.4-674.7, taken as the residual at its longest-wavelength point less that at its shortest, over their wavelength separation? -0.43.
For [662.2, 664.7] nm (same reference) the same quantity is -0.21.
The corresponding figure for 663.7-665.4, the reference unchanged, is 0.11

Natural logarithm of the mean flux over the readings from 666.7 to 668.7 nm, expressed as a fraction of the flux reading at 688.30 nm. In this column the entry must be -0.010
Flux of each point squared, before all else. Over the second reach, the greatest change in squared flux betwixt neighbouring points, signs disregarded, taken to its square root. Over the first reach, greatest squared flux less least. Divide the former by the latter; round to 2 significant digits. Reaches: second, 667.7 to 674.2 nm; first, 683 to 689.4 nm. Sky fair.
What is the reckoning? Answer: 0.18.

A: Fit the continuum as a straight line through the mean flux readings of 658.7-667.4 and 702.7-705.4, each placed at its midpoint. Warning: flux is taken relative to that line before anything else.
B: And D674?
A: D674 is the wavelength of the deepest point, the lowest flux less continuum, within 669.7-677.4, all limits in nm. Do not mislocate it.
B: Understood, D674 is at 674.55 nm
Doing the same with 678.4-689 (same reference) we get 685.80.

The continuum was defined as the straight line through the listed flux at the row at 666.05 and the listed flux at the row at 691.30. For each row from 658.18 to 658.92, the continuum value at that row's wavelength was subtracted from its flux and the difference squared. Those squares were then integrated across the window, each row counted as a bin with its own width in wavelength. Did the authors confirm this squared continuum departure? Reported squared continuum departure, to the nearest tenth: 1.0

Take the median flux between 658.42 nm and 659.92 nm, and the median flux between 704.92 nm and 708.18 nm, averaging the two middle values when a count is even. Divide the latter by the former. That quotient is 0.91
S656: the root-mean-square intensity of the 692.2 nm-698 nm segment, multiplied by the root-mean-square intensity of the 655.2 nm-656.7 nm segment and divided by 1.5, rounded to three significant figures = 95.6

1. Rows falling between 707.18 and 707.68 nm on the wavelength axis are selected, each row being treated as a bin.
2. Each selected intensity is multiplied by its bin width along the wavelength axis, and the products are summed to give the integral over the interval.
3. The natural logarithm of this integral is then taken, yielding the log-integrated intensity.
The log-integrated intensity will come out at 1.56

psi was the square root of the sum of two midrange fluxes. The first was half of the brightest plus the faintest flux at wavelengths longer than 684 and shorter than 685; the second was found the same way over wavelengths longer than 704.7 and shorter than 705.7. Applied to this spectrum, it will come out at 4.51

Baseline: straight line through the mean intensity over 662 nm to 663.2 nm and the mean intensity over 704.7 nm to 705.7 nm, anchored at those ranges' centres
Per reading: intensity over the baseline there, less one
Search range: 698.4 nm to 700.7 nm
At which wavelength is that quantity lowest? 699.05 nm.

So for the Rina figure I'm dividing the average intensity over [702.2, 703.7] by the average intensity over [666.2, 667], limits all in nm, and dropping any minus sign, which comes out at 0.91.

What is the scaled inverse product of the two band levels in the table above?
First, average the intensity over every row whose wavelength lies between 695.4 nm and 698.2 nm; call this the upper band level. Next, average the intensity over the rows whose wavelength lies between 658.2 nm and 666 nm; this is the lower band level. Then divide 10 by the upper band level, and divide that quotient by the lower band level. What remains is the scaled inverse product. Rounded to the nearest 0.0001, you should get 0.0974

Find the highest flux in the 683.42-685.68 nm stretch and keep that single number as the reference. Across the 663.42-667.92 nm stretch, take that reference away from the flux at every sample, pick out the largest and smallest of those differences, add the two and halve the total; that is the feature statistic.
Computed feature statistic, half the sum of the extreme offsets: 0.0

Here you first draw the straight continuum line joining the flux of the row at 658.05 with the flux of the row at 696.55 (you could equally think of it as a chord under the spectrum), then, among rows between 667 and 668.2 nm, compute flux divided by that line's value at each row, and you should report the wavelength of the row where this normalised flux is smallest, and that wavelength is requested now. 667.80 nm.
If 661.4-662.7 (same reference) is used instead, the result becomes 662.55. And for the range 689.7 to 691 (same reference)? 689.80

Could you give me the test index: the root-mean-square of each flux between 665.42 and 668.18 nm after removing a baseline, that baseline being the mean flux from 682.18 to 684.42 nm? 0.54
